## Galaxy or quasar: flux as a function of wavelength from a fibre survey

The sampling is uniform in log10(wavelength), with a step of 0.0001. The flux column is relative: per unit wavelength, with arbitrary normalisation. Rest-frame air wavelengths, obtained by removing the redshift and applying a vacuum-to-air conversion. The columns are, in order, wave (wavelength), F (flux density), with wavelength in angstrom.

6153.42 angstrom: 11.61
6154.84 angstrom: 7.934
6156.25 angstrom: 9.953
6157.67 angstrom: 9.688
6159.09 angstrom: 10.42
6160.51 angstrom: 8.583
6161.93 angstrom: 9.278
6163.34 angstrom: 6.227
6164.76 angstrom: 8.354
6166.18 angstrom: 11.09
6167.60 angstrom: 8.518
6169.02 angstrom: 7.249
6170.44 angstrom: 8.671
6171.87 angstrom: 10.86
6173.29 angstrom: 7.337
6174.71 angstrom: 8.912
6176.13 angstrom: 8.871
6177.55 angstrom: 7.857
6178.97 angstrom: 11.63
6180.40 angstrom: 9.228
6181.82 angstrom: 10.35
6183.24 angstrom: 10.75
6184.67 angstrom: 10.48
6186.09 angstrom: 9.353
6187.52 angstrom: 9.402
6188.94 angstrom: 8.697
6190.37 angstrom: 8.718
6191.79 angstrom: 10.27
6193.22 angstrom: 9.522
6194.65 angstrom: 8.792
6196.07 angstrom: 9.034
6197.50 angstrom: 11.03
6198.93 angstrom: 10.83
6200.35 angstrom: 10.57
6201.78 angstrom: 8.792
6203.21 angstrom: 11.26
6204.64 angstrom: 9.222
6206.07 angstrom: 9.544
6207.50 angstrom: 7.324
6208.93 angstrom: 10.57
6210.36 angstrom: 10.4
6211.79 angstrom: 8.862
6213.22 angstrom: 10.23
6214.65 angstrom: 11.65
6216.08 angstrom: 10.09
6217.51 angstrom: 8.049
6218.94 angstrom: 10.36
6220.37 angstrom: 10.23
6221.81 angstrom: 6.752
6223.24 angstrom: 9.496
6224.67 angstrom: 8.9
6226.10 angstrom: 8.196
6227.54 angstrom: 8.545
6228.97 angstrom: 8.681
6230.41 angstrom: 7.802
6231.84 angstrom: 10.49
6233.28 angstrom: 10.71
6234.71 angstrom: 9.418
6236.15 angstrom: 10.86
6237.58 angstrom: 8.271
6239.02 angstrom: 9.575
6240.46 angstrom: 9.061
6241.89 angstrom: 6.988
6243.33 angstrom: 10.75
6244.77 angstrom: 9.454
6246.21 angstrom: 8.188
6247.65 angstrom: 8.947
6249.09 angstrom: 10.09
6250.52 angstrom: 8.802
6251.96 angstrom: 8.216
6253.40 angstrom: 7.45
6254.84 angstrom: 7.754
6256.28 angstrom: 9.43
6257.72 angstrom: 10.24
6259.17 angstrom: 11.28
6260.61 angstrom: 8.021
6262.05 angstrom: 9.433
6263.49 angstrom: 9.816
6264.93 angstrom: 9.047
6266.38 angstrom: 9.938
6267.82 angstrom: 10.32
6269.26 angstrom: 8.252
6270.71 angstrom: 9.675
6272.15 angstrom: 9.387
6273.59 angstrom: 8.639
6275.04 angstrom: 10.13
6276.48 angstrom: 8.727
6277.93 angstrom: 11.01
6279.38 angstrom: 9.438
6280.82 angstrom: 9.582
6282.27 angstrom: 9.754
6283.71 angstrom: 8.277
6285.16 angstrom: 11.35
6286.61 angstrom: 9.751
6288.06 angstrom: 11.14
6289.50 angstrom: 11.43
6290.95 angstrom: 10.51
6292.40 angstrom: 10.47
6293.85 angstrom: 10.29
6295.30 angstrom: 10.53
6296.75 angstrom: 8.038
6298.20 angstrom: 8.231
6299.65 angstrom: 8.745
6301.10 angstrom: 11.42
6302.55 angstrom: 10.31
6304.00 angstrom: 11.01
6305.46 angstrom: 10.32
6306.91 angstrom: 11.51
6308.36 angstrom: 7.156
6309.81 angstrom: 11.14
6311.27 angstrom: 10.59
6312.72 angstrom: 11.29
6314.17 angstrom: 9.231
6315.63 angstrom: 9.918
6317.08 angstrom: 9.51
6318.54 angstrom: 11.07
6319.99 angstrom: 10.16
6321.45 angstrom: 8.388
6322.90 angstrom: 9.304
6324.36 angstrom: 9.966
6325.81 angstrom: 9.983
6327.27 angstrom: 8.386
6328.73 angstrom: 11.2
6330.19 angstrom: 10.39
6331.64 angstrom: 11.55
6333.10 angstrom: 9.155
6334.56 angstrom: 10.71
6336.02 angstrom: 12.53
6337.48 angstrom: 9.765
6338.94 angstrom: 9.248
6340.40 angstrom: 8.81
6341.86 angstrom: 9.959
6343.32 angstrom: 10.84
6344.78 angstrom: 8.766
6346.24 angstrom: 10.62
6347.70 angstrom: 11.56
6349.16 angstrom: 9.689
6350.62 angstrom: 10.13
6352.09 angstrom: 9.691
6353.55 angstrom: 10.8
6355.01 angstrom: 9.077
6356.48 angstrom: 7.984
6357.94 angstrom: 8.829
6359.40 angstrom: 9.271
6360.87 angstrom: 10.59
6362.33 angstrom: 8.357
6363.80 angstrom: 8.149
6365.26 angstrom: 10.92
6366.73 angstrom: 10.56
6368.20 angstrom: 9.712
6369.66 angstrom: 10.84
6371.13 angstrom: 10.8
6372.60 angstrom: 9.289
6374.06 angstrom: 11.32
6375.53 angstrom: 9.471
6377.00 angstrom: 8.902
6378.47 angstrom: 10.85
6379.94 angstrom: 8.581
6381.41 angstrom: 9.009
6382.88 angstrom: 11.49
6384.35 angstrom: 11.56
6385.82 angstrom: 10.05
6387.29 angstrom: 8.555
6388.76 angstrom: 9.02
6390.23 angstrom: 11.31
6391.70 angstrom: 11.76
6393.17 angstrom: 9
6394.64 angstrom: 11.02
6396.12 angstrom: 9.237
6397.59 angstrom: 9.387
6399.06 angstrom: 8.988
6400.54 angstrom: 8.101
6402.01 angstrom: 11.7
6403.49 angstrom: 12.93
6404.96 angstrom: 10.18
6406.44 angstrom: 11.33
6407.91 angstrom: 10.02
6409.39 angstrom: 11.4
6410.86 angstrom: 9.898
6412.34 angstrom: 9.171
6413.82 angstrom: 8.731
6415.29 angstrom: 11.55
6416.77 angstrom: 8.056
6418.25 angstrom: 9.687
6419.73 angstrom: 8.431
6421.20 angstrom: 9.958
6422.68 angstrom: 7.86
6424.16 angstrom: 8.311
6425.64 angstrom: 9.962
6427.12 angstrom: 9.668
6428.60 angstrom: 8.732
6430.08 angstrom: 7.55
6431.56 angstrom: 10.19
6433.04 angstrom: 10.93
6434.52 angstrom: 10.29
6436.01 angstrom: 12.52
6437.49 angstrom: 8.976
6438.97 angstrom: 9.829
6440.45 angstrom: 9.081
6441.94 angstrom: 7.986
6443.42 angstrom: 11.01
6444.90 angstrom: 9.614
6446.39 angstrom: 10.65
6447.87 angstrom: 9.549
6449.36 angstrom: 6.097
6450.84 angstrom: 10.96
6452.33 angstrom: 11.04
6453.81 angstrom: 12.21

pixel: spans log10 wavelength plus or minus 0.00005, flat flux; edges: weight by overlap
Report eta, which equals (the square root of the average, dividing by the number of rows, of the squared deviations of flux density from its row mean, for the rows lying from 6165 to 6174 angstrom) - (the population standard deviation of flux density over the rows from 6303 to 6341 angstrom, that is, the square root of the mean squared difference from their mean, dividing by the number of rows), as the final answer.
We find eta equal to 0.4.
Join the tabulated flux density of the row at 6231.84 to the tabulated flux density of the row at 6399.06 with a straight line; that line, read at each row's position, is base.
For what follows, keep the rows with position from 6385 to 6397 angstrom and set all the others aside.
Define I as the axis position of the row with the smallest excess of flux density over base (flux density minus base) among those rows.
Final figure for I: 6387.29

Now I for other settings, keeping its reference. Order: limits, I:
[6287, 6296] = 6293.85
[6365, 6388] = 6379.94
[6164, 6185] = 6169.02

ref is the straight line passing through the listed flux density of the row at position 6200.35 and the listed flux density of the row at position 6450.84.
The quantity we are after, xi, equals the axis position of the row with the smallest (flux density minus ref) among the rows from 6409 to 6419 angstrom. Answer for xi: 6416.77 angstrom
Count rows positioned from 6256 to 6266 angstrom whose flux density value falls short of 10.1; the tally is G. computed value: 5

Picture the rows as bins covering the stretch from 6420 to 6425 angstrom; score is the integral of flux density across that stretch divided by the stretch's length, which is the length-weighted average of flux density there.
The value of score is 8.7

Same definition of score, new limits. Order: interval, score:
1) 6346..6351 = 10.5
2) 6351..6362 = 9.4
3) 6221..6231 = 8.4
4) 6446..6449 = 9.5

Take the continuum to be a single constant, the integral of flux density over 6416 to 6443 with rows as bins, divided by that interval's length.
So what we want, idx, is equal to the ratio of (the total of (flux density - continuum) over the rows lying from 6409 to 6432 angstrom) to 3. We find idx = 0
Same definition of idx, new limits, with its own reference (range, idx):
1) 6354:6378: 1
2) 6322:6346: 4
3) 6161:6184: -2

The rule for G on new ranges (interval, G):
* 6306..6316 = 3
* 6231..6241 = 4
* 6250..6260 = 5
